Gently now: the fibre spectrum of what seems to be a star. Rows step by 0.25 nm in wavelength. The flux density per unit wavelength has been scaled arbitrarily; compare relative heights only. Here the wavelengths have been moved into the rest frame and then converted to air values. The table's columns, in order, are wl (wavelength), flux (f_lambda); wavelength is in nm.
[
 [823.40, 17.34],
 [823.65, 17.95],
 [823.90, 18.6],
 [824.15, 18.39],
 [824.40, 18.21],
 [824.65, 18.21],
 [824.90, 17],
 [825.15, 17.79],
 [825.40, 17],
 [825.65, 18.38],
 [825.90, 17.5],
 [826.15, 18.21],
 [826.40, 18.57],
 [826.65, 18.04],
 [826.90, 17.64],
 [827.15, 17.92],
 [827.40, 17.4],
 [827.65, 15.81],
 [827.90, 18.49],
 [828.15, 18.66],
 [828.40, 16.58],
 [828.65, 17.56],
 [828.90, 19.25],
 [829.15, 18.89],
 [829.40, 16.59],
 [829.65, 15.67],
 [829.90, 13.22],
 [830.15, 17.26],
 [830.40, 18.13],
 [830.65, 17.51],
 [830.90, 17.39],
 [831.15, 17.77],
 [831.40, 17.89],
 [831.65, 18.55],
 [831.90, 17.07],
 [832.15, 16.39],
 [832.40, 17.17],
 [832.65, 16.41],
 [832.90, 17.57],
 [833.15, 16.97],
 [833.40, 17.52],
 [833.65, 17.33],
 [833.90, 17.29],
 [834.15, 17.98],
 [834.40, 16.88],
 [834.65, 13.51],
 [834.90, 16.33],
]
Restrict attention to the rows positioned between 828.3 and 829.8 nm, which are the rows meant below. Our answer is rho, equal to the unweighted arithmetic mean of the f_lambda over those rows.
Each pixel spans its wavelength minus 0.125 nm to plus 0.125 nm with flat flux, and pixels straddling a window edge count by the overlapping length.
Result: 17.4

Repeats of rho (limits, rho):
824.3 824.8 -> 18.2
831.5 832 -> 17.8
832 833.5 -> 17.0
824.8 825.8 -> 17.5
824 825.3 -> 17.9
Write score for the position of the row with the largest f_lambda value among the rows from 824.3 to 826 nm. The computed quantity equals 825.65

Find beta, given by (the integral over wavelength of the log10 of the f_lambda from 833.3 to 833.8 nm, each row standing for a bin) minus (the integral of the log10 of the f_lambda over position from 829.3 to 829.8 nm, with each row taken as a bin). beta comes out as 0.019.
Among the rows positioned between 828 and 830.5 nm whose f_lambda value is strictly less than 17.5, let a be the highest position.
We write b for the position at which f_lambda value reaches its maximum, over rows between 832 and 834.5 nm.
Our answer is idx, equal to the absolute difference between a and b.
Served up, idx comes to 4.00 nm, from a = 830.15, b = 834.15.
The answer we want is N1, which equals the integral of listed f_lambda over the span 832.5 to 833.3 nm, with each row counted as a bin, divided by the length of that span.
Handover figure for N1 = 17.0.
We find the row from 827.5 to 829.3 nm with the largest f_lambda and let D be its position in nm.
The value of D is 828.90 nm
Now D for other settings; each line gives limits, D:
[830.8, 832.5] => 831.65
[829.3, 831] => 830.40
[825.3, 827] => 826.40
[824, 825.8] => 824.15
